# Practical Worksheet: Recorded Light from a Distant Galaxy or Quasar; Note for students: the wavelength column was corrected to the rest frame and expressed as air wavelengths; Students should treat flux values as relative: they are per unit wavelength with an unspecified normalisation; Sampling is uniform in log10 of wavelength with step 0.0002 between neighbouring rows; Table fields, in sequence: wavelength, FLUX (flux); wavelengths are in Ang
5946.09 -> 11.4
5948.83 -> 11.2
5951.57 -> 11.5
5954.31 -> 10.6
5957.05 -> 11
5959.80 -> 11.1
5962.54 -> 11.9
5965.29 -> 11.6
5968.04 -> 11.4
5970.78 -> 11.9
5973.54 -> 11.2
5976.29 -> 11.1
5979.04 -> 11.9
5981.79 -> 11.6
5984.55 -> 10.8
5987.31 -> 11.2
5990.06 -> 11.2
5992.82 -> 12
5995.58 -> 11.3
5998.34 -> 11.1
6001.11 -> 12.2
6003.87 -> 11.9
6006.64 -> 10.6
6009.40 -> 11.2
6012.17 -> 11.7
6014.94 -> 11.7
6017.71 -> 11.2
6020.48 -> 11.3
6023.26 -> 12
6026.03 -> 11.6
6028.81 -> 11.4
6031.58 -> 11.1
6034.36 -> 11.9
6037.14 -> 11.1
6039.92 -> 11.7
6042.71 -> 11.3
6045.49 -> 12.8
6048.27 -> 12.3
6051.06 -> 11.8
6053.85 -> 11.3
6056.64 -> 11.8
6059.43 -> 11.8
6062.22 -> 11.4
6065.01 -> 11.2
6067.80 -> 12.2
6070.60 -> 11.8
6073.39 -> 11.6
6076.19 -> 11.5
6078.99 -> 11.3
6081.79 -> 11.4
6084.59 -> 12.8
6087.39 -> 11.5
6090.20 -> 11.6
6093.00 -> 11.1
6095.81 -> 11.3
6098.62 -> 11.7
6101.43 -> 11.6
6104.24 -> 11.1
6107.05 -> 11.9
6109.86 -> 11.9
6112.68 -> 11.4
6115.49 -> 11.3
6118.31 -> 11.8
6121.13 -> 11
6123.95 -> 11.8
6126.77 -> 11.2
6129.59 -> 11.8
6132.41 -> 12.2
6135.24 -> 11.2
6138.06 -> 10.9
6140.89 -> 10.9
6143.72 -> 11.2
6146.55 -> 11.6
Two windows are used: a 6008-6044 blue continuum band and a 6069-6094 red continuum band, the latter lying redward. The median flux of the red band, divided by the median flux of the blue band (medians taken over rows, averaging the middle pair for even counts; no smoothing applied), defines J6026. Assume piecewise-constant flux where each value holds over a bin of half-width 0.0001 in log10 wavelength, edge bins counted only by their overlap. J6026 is 1.01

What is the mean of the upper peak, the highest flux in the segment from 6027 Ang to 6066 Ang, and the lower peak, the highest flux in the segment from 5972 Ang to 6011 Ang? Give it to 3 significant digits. 12.5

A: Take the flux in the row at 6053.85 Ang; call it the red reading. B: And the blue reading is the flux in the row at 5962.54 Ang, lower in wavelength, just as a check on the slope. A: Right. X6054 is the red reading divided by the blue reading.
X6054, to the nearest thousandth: 0.950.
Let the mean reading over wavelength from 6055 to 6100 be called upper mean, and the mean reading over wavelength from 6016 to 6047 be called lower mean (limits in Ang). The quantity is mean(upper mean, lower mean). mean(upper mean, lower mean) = 11.6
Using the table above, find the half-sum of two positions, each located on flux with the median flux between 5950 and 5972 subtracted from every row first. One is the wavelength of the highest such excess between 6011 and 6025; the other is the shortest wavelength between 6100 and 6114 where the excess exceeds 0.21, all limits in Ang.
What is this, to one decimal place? 6065.2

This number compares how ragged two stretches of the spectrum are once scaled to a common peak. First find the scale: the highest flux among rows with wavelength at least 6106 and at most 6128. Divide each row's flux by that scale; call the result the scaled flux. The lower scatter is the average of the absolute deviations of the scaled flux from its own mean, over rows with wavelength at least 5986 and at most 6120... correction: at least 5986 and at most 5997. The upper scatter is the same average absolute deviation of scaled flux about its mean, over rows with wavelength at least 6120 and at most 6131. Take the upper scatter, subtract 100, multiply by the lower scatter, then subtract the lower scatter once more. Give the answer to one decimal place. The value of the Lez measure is -2.4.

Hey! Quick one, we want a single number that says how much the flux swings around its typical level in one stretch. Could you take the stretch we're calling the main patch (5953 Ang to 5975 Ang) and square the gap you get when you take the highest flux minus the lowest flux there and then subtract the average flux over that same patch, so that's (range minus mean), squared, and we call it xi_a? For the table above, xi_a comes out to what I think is 101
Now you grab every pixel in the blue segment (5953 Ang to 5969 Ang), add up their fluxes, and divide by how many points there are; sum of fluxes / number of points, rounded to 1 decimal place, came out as 11.3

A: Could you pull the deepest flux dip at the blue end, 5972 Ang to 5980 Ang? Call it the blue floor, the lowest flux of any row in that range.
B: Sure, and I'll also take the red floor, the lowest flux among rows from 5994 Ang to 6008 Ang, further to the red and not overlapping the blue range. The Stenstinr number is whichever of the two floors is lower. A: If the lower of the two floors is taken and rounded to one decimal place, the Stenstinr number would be 10.6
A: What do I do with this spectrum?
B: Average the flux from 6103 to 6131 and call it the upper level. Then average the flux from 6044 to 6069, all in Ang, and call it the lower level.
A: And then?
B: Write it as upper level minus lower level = -0.32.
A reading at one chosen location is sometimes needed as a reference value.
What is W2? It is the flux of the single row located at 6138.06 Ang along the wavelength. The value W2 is 10.9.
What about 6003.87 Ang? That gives 11.9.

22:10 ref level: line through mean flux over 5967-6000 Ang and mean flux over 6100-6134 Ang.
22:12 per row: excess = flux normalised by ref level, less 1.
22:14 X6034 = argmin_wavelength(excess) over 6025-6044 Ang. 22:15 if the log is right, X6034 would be 6037.14 Ang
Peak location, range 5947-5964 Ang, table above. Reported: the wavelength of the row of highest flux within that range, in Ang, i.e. 5962.54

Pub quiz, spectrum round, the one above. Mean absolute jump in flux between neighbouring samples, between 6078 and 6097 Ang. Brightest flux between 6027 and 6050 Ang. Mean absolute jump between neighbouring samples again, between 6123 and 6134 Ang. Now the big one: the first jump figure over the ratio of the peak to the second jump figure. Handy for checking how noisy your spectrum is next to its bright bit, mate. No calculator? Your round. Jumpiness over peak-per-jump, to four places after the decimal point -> 0.0250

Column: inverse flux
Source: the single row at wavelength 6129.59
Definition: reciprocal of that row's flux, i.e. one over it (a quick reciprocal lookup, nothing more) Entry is 0.0847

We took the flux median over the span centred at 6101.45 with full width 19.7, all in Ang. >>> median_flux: 11.6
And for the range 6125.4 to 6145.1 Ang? 11.2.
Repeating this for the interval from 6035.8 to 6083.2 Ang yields 11.6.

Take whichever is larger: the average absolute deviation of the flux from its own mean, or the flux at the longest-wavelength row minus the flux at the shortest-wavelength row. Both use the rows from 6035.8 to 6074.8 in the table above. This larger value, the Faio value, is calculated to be 0.50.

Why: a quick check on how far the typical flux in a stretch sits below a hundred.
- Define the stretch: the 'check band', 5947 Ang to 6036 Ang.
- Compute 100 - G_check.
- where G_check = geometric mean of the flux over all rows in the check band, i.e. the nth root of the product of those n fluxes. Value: 88.6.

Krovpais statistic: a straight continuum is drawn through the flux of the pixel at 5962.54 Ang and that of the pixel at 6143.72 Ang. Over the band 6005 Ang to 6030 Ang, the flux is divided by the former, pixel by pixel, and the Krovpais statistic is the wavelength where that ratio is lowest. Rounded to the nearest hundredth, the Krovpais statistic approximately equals 6006.64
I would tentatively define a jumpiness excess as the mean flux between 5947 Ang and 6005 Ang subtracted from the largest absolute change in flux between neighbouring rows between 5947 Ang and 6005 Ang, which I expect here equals -10.3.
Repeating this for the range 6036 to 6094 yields -10.2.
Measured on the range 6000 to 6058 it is -10.1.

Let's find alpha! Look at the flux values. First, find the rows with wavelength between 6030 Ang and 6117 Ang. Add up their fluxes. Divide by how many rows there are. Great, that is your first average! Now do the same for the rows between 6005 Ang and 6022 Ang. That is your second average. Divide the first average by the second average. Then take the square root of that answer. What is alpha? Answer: 1.015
